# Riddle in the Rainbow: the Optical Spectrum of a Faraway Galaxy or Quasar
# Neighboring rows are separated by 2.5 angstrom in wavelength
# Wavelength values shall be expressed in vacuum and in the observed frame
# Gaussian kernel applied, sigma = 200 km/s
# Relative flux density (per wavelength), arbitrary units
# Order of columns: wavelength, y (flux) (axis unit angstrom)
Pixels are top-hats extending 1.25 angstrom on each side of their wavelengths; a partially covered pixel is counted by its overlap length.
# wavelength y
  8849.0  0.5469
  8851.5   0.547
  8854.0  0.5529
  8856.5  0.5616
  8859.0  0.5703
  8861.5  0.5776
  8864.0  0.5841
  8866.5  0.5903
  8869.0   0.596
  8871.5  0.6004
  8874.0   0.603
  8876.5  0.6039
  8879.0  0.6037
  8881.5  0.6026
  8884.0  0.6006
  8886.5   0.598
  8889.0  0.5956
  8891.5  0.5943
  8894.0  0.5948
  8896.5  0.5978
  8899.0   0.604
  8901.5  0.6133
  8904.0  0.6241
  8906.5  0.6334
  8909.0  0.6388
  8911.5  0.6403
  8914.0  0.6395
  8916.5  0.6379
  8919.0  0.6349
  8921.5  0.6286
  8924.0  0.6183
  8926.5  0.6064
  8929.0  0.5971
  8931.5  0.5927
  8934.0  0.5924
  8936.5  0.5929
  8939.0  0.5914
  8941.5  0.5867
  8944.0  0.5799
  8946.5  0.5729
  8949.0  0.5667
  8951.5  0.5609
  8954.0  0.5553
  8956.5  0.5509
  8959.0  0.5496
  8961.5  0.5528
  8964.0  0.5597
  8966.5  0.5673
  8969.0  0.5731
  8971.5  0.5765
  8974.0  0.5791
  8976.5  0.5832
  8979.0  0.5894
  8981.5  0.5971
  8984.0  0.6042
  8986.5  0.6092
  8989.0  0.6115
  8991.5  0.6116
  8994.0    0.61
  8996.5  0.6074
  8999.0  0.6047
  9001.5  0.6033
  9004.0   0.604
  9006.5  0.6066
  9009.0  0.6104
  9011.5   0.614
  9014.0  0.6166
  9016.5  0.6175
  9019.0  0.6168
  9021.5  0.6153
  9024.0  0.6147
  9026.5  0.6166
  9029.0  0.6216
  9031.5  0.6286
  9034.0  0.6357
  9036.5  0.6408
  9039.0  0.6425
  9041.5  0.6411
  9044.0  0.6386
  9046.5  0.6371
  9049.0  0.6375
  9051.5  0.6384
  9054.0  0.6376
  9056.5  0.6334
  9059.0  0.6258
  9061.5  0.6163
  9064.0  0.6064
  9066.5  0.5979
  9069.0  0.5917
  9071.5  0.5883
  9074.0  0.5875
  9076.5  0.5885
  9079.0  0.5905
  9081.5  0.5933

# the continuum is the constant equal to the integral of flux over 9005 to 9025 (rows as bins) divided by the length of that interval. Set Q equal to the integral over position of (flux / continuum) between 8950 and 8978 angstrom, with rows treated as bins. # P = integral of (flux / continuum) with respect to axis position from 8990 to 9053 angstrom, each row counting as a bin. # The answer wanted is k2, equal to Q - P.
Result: -38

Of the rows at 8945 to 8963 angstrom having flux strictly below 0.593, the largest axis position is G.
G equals 8961.5 angstrom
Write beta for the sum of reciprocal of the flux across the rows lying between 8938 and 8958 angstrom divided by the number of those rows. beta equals 1.75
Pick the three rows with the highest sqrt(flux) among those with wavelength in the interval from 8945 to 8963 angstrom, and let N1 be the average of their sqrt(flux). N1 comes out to 0.753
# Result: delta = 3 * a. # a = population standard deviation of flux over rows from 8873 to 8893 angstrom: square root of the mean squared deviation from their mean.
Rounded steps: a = 0.004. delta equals 0.011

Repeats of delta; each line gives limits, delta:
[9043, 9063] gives 0.022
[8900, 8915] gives 0.030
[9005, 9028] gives 0.010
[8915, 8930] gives 0.045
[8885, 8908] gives 0.040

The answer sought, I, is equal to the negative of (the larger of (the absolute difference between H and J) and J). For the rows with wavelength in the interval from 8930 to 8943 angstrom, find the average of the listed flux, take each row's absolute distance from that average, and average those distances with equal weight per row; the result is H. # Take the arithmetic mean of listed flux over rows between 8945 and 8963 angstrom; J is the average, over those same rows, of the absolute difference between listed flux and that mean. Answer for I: -0.007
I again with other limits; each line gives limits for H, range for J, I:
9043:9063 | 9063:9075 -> -0.006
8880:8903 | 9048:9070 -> -0.016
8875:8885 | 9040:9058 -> -0.001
